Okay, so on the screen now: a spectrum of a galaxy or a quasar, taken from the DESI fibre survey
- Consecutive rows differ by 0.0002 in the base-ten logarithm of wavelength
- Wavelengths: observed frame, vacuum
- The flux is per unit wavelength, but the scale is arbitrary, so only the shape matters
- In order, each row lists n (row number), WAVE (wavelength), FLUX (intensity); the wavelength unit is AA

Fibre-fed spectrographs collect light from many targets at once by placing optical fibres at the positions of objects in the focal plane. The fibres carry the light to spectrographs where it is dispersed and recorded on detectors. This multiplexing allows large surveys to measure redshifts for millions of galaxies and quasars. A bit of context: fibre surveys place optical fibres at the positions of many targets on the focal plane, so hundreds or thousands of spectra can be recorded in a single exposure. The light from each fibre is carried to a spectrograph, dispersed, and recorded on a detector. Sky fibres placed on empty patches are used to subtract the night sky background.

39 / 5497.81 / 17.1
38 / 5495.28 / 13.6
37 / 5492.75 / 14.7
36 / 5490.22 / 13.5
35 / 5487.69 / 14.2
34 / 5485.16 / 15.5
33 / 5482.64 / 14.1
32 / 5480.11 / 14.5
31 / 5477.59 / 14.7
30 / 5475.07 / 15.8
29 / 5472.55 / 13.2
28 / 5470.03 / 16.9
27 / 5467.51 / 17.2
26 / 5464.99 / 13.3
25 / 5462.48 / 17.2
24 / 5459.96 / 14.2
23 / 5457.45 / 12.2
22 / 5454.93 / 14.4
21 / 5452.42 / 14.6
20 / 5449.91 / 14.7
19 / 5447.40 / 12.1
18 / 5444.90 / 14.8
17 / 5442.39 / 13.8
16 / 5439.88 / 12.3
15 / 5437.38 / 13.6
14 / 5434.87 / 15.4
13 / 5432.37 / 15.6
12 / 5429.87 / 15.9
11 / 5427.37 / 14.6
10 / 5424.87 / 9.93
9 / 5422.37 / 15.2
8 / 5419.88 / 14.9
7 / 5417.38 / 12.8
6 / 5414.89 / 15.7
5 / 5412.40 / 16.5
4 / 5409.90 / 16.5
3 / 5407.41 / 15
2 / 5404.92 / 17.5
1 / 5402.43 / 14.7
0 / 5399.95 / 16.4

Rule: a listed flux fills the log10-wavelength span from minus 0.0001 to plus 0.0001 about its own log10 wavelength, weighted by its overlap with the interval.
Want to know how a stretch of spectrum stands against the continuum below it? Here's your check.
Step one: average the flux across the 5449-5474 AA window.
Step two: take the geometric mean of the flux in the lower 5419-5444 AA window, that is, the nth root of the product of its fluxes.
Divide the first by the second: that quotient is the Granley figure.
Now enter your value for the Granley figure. 1.06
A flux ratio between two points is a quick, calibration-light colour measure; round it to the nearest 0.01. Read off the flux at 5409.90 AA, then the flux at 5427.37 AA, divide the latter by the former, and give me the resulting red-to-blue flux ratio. 0.88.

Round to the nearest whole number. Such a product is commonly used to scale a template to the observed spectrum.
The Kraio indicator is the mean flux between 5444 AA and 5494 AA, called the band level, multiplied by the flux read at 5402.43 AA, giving 214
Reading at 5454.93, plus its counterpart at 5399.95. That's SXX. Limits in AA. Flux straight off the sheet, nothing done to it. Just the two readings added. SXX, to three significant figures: 30.8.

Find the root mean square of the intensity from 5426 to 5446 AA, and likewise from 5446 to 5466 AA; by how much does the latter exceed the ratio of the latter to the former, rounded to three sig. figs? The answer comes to 13.2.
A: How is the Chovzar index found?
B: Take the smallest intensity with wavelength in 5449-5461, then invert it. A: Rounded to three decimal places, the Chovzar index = 0.082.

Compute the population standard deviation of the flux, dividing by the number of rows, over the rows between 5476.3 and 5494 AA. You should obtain 0.58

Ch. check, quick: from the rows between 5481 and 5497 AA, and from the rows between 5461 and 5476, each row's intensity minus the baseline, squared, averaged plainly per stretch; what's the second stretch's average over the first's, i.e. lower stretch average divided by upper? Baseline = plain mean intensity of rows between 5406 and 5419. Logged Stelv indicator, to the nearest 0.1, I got 2.0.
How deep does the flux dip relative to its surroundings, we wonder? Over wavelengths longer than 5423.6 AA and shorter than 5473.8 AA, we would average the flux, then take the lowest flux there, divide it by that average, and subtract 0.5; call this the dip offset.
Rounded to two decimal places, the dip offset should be 0.19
